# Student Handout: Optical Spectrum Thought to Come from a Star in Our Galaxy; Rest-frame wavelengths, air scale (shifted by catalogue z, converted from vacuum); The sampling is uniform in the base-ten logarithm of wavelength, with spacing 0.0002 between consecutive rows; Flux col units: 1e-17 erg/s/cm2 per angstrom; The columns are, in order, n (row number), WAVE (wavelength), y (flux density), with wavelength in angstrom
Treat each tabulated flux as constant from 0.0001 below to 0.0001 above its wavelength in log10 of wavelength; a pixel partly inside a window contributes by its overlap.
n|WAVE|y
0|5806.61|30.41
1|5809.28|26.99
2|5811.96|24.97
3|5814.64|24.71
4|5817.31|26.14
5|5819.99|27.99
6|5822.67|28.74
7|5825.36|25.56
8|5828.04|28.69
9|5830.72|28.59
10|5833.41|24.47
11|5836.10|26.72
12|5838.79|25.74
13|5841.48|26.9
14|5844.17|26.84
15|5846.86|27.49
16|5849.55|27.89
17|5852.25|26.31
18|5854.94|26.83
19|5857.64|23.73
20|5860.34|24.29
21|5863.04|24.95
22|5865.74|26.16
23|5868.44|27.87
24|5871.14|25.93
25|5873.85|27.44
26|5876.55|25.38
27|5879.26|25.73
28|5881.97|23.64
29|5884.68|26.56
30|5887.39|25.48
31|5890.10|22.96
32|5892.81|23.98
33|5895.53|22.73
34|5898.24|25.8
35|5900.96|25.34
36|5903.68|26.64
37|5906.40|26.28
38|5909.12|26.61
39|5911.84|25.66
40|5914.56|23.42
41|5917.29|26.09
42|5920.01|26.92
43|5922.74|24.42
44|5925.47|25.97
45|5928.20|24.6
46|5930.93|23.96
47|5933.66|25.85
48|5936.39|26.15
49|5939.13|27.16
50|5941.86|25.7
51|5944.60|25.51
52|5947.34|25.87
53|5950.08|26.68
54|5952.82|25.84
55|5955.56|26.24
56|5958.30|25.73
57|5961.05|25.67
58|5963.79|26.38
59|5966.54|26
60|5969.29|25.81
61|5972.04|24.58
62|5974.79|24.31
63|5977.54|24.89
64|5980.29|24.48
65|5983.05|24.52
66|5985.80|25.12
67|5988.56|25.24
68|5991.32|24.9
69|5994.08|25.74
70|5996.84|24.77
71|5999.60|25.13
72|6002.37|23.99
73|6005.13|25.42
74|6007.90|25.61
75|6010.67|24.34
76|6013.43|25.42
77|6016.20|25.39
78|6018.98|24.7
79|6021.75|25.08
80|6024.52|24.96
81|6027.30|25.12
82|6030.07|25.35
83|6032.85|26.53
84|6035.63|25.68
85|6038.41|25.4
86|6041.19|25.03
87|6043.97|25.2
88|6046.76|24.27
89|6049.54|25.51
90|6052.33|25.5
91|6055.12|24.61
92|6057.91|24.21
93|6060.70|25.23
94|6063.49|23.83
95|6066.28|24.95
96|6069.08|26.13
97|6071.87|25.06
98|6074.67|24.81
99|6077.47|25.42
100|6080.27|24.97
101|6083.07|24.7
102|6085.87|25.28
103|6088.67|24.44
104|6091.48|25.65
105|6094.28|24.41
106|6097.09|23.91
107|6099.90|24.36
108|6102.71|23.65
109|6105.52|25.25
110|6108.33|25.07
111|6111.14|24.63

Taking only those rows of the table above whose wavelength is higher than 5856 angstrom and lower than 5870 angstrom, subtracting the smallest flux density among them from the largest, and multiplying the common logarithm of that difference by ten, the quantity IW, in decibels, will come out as 6.2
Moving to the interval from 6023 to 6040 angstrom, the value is 2.0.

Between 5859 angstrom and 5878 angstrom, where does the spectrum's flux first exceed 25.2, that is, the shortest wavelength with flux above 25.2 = 5865.74 angstrom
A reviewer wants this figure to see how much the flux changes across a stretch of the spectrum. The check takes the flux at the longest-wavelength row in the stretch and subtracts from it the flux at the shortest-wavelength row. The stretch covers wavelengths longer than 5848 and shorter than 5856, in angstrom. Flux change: -1.1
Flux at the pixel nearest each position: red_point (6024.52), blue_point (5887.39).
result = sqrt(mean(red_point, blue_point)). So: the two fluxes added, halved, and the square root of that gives 5.02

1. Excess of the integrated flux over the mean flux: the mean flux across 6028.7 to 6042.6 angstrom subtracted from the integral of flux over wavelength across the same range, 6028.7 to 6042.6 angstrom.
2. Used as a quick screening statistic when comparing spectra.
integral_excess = 330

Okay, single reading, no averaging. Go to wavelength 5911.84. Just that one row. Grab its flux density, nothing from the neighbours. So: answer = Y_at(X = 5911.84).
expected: 25.66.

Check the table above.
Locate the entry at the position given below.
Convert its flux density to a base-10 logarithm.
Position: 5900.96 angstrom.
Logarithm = 1.40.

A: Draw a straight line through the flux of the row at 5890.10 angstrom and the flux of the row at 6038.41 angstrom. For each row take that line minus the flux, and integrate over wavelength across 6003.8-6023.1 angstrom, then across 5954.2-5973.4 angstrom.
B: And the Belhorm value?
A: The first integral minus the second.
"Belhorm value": 28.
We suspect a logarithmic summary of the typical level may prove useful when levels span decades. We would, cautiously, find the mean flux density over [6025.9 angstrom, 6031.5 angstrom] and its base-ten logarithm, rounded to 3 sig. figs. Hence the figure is 1.40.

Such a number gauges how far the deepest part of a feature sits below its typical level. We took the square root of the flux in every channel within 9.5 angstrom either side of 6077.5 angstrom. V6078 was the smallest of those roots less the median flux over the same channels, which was -20.1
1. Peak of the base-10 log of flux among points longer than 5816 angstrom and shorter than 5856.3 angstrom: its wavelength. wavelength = 5822.67 angstrom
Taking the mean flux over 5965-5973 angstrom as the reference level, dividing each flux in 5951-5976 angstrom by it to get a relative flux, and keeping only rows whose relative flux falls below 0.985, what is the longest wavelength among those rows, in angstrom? 5974.79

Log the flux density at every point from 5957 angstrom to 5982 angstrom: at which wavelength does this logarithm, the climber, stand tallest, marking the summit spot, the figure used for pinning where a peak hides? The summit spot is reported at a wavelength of 5963.79 angstrom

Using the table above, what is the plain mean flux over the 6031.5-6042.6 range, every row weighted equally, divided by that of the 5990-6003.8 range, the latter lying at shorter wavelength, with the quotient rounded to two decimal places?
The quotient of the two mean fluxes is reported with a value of 1.03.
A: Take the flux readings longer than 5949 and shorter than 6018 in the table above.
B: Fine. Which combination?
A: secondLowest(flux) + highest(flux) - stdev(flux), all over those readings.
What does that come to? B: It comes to 50.3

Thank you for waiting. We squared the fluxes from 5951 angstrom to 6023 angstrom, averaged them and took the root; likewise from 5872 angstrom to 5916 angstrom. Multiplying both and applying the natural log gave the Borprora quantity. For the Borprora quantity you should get 6.46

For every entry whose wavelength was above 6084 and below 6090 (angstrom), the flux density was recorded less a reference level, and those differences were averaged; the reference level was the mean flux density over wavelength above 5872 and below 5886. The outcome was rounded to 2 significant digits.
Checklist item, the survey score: -0.89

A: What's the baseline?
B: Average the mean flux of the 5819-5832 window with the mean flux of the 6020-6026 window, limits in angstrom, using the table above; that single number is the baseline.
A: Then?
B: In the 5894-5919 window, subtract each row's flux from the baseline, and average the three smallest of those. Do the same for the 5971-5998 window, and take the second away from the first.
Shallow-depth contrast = -1.14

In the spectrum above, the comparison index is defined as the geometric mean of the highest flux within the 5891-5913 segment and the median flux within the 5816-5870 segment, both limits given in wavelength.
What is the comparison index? 26.7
